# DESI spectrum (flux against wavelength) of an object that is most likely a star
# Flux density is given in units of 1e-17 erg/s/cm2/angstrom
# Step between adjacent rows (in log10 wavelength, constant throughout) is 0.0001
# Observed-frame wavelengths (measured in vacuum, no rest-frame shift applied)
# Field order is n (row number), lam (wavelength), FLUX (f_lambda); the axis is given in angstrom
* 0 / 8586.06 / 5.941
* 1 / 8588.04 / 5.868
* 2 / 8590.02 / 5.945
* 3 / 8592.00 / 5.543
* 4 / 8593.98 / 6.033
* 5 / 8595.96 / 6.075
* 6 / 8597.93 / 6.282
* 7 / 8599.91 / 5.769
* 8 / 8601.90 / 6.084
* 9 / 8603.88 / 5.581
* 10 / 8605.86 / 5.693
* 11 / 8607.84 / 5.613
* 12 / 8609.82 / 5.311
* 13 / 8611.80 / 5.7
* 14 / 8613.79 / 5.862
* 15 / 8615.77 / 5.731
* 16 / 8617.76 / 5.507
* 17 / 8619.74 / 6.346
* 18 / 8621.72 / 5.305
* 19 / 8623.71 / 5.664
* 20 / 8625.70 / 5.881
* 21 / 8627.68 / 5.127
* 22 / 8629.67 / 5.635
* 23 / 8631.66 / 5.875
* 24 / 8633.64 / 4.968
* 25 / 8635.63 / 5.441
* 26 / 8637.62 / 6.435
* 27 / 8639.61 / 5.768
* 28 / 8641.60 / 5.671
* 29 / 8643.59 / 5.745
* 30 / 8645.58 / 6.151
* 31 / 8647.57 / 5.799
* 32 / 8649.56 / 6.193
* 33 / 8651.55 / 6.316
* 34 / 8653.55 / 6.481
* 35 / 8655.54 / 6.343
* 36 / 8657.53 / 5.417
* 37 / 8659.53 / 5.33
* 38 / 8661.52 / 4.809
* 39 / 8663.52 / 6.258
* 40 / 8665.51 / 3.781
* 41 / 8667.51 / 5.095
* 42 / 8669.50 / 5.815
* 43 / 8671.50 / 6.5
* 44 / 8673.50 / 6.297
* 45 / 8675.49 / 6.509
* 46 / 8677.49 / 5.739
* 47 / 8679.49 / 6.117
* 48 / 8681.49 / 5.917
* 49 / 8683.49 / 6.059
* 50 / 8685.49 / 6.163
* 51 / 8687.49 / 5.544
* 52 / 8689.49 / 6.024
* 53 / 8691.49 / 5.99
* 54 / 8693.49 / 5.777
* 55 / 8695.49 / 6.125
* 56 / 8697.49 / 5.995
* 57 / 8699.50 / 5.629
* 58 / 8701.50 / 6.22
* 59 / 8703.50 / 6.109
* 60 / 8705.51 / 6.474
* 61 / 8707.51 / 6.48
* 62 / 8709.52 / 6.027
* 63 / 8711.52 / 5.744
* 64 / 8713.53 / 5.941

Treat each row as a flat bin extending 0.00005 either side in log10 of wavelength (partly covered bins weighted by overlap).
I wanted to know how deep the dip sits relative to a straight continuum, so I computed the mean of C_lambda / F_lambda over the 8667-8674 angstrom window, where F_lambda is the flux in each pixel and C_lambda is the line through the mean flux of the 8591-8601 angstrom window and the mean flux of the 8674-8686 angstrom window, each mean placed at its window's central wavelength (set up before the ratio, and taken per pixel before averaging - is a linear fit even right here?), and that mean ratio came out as 1.03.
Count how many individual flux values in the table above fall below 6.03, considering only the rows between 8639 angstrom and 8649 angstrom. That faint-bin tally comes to 4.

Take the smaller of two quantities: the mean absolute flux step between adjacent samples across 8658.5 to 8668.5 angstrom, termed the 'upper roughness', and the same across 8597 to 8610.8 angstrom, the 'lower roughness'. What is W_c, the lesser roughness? 0.30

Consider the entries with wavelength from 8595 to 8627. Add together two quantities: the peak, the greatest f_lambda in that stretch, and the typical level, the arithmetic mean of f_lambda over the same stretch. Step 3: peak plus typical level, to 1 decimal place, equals 12.1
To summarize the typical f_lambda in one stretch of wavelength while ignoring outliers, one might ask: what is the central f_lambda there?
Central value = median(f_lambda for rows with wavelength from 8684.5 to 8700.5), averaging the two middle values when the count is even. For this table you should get 5.99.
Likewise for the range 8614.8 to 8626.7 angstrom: 5.70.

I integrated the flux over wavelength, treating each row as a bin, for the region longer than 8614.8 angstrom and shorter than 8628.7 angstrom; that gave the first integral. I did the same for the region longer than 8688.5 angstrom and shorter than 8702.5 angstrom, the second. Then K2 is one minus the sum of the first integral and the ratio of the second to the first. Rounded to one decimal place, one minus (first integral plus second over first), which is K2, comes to -78.6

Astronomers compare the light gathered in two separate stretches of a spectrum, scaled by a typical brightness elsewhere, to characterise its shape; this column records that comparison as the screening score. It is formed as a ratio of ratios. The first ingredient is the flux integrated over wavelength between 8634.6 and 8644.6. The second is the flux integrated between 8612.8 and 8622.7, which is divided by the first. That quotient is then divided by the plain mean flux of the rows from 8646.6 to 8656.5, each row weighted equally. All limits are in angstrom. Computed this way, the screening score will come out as 0.158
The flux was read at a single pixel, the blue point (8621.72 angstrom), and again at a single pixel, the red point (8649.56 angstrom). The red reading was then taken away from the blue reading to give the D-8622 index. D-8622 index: -0.9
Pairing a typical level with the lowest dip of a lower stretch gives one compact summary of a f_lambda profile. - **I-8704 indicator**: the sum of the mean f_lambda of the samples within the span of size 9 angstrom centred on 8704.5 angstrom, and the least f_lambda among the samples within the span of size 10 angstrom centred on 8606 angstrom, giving 11.6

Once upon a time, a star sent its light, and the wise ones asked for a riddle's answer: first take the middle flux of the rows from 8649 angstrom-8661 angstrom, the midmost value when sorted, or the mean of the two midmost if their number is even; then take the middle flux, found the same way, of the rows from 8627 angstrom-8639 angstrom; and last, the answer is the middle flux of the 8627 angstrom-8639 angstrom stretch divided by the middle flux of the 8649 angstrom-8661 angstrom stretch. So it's 0.89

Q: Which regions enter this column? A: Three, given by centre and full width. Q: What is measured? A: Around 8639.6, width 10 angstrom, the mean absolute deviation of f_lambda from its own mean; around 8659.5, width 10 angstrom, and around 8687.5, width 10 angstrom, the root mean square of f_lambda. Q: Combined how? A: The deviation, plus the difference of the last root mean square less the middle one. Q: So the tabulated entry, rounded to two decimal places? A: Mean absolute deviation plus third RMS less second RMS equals 0.55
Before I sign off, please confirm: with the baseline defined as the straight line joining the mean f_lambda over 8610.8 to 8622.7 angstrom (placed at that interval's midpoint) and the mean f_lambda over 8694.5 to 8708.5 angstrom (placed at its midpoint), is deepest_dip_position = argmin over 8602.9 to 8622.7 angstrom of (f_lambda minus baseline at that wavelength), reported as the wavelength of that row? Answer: 8621.72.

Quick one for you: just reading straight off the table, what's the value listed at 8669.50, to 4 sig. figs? 5.815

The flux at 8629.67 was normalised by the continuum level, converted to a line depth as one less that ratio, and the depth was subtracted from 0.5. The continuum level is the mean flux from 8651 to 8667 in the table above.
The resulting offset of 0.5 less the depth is 0.51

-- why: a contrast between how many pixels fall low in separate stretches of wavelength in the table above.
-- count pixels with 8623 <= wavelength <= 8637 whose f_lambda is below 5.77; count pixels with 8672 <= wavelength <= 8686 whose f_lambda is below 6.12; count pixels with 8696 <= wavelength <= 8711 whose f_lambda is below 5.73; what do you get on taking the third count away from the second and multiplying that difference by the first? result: 15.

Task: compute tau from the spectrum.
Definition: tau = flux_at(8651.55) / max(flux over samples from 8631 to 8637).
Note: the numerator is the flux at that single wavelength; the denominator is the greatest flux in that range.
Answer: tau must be 1.075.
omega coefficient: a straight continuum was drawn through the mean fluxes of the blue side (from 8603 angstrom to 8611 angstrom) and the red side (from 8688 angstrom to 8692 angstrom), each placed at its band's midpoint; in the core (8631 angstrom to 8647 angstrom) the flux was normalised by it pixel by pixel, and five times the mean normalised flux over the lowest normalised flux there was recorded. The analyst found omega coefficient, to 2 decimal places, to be 5.77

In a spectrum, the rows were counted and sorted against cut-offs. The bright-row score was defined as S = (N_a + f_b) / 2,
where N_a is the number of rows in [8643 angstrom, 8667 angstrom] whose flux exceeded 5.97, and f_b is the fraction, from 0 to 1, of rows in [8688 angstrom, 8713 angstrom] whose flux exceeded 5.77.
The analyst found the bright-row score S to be 3.4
